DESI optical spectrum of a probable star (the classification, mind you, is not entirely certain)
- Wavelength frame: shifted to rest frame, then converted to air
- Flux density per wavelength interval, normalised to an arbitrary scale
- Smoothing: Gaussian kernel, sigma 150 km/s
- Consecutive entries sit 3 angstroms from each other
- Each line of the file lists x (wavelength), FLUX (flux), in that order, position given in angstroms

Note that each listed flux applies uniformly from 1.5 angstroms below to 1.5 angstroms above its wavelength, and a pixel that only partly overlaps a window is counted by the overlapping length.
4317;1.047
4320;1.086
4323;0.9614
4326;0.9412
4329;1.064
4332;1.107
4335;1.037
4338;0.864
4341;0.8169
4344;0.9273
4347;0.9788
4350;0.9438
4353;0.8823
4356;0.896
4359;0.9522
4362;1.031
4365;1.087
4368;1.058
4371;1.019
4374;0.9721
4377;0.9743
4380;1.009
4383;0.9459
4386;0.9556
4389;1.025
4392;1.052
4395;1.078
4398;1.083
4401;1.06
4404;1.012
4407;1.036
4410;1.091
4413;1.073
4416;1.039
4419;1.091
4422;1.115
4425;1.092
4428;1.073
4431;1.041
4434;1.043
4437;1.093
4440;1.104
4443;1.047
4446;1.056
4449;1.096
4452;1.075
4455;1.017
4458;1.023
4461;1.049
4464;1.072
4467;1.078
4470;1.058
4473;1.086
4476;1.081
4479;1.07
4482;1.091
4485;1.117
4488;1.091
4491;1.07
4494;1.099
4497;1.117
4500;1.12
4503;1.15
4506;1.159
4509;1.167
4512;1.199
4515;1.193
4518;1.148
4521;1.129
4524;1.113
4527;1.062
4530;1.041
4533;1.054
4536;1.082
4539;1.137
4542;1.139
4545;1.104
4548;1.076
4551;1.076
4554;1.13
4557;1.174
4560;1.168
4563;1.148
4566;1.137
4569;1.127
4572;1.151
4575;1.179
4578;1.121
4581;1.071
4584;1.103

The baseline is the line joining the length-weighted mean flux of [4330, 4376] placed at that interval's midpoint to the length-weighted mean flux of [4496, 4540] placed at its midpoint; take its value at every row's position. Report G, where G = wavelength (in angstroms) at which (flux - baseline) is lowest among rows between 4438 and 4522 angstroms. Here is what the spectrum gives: 4455 angstroms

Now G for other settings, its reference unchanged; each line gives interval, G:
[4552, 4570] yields 4569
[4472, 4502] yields 4491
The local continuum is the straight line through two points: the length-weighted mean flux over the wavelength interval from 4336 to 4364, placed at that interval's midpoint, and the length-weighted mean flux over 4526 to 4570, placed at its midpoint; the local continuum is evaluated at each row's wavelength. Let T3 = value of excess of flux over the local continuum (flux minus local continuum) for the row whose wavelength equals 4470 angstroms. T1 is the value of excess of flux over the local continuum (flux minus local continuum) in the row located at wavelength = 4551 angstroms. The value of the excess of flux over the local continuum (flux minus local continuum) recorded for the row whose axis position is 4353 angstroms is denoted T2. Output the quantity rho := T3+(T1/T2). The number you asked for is 0.8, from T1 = -0.037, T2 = -0.05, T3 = 0.020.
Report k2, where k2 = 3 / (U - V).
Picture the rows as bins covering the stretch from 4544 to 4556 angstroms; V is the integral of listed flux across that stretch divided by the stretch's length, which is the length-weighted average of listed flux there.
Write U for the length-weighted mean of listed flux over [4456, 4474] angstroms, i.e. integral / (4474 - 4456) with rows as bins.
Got -74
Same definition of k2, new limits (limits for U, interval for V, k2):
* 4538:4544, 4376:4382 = 21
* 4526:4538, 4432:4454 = -352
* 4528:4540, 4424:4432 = 466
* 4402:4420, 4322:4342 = 37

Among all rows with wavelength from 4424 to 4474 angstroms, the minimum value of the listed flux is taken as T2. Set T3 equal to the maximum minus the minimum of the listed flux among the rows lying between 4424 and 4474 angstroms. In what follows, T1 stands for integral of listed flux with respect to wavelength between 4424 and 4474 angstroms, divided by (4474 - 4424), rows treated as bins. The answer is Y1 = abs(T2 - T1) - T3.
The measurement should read -0.040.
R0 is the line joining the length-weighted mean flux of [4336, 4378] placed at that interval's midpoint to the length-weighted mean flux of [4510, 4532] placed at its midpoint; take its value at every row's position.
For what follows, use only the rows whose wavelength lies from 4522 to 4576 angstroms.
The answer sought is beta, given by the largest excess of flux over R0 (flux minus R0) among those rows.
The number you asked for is 0.01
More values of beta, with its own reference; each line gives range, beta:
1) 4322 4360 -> 0.17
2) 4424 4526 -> 0.08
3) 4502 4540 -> 0.08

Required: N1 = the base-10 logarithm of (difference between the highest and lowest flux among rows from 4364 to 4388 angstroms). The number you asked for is -0.85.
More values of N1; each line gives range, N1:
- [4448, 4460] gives -1.10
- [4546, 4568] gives -1.01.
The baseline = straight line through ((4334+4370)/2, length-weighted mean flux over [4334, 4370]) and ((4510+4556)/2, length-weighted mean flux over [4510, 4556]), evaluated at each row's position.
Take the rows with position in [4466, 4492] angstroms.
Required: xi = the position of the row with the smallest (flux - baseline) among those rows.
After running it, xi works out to 4491 angstroms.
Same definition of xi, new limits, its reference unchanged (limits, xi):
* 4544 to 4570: 4551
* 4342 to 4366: 4353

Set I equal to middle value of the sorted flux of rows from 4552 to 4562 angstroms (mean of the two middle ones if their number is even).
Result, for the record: 1.17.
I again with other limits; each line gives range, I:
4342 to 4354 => 0.94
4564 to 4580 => 1.14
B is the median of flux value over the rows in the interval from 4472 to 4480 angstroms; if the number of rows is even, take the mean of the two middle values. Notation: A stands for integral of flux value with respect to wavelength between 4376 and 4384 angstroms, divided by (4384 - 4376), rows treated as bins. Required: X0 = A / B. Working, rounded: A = 0.98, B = 1.08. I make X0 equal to 0.91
